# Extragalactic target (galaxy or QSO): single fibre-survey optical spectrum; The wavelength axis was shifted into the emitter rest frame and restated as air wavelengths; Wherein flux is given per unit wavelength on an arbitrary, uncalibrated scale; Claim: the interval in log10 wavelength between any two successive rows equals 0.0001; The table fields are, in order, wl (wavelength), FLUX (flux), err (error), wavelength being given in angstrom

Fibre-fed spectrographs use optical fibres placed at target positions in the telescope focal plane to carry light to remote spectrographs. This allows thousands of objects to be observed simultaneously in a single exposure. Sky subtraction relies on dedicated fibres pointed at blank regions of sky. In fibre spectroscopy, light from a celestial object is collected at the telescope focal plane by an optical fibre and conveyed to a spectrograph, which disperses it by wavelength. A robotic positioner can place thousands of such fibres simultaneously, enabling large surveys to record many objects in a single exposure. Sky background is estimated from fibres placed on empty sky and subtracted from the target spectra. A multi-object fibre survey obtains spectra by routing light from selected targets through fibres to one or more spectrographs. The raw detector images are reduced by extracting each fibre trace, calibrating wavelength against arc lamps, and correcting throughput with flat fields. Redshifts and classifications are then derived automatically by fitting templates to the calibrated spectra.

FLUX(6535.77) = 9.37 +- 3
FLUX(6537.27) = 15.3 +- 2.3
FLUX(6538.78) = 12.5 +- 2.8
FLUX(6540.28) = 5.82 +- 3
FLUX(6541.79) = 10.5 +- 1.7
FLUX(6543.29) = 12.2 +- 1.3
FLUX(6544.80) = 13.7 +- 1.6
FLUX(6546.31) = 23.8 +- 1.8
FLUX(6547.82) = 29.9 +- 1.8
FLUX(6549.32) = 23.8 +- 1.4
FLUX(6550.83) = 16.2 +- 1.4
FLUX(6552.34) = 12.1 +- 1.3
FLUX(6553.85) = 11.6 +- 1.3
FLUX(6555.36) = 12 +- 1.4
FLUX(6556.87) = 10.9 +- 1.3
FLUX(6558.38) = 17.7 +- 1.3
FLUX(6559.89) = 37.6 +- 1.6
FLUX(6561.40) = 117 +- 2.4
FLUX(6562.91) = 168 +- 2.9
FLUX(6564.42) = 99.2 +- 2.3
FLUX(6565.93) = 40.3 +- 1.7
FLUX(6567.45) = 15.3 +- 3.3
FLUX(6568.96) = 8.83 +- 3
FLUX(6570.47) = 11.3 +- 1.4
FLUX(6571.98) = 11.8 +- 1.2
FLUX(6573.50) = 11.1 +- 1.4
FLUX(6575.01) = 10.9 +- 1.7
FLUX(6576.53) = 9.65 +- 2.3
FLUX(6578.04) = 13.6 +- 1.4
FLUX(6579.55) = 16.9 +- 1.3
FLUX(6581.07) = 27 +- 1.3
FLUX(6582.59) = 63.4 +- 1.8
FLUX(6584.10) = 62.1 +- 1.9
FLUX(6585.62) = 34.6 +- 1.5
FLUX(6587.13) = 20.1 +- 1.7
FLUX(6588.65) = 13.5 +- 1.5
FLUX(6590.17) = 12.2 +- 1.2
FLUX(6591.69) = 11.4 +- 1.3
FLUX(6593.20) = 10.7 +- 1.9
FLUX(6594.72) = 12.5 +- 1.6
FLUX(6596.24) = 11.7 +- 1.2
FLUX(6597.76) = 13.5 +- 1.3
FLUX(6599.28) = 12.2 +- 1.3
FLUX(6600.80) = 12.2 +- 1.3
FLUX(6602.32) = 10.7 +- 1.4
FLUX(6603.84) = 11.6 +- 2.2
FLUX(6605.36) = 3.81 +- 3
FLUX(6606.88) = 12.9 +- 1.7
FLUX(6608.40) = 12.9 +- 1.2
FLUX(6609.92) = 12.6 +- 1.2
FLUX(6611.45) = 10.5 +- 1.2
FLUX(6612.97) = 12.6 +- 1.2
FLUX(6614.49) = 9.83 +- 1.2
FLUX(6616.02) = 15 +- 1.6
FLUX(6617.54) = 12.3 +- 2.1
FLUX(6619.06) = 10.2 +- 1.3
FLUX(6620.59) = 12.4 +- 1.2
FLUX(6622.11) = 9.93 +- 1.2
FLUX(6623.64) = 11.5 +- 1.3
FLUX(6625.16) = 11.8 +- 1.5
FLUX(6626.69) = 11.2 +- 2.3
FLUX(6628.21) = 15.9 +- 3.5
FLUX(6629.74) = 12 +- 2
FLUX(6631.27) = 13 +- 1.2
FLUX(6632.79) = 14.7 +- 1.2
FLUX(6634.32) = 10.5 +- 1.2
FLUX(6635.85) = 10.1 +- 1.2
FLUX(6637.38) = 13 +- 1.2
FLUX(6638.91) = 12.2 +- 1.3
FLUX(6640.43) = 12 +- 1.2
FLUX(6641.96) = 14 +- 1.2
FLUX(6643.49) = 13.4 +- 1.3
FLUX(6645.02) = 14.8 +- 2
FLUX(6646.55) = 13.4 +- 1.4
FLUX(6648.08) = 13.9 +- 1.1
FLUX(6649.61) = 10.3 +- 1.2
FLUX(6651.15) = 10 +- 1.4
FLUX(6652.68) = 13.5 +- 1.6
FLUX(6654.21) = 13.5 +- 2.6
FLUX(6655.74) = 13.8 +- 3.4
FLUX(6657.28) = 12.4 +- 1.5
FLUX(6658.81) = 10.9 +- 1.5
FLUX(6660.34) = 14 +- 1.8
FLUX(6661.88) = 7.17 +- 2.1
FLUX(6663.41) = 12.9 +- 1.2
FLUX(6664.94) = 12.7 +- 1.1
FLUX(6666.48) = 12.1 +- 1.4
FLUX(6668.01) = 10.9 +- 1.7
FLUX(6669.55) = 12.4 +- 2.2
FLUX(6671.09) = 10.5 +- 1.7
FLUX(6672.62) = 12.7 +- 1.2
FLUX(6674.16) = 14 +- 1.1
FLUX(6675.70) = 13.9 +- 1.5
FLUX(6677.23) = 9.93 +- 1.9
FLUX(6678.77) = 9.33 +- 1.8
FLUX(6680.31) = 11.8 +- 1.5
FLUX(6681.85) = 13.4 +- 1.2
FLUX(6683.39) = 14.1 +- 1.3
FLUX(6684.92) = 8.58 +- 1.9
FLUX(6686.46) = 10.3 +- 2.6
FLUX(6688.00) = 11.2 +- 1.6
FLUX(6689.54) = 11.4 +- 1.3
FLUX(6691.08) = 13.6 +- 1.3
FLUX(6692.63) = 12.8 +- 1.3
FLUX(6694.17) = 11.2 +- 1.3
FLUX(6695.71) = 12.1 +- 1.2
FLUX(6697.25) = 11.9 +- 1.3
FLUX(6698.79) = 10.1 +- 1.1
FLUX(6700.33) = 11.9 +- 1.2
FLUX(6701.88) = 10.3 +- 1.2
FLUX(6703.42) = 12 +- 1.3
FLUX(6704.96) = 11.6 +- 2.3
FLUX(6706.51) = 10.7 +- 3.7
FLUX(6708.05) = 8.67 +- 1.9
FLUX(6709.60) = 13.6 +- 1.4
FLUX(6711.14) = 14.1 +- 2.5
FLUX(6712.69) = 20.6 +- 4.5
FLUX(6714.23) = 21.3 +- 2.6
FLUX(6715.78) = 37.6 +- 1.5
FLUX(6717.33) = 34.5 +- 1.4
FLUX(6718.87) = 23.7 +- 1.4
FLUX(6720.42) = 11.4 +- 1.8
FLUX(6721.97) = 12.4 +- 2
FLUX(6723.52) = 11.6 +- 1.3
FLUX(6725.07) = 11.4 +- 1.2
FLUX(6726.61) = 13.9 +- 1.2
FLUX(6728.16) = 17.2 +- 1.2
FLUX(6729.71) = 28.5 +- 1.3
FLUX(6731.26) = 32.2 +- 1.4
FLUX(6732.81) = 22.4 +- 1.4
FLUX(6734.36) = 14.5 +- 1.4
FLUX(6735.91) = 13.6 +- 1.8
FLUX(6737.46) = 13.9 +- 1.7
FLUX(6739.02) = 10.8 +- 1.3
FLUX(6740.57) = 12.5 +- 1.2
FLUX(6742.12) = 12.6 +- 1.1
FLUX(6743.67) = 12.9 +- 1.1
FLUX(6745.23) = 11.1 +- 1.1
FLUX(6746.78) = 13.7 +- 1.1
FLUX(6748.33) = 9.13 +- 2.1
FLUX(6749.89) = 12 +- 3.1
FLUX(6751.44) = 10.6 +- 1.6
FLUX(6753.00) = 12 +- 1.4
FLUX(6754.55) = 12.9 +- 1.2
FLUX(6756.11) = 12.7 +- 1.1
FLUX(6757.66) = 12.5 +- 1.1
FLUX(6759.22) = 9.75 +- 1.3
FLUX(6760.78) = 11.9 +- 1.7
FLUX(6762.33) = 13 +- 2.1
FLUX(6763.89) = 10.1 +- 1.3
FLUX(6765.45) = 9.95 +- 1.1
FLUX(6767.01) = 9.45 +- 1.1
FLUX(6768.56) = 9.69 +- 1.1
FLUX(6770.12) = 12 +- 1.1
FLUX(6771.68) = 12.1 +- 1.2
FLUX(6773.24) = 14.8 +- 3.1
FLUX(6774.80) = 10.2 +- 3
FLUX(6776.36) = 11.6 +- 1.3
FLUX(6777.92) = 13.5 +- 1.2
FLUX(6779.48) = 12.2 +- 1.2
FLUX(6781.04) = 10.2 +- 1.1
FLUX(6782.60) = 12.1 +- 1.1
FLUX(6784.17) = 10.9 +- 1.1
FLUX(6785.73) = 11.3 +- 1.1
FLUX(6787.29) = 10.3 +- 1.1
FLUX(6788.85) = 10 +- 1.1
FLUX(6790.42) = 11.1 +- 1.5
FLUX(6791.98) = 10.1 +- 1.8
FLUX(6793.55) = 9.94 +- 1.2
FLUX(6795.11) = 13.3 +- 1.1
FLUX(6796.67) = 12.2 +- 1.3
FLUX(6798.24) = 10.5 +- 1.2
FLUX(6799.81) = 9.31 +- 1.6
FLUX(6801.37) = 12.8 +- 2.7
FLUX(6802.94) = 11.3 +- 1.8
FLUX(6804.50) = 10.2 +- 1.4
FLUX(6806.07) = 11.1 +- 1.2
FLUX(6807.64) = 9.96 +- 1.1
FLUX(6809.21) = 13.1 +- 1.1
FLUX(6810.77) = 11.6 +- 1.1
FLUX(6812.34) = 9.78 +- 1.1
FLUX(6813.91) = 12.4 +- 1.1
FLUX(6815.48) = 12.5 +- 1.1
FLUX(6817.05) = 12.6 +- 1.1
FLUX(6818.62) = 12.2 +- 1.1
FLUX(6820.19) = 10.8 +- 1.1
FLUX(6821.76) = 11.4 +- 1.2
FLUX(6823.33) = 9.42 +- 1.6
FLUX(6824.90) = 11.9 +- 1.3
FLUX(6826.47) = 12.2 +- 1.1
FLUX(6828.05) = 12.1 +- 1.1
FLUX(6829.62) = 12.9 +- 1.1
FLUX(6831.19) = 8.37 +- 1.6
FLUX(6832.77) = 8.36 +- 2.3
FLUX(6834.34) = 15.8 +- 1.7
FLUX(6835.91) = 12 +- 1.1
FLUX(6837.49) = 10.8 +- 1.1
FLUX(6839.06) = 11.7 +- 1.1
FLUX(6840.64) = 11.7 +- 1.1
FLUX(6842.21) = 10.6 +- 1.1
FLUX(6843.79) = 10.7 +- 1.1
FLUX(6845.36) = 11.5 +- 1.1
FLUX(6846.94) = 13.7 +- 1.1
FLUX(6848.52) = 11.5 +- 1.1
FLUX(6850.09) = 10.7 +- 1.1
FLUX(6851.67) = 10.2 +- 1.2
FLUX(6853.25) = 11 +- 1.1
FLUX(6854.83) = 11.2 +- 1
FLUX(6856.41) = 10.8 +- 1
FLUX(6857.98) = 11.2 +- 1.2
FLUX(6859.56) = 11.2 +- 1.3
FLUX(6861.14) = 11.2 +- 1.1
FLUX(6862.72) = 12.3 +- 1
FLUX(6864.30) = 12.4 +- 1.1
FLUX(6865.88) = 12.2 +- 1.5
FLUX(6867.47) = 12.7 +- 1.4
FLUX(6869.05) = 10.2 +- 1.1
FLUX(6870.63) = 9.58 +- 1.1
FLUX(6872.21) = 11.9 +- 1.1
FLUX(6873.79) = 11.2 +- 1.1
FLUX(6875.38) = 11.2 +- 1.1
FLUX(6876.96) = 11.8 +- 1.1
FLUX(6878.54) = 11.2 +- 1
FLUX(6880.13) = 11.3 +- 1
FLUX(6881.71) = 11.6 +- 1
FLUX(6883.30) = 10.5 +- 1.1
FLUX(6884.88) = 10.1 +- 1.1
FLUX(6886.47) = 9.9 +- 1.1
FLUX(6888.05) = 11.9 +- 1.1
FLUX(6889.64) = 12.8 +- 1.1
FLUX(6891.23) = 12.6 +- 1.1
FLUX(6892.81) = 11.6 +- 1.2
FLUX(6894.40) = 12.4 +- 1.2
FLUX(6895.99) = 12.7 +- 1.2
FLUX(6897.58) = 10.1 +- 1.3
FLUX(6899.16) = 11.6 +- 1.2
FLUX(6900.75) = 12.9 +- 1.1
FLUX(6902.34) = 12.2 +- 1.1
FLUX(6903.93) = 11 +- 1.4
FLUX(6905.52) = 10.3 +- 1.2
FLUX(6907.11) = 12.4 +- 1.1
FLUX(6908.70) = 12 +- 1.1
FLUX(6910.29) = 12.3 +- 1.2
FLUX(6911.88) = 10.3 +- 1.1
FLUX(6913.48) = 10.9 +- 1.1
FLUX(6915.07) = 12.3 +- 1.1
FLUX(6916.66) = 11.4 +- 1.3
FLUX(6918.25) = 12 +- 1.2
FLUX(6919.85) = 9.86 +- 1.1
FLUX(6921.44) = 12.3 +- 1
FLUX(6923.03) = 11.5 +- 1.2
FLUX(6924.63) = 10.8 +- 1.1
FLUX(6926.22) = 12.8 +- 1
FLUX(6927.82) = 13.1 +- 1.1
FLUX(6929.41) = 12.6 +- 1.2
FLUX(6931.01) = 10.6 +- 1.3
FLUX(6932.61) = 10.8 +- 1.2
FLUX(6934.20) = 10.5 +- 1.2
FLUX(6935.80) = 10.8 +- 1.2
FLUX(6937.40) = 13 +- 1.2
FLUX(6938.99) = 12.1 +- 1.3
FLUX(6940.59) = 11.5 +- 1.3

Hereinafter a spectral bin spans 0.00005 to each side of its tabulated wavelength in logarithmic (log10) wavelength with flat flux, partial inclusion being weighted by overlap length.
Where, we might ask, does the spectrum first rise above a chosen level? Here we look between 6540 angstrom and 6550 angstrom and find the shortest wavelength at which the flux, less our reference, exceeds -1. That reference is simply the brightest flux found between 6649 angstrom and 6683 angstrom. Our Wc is 6544.80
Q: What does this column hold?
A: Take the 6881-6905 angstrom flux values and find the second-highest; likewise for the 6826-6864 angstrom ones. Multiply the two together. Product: 175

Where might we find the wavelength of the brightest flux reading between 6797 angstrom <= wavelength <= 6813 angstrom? 6809.21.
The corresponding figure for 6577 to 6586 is 6582.59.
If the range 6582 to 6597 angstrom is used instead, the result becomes 6582.59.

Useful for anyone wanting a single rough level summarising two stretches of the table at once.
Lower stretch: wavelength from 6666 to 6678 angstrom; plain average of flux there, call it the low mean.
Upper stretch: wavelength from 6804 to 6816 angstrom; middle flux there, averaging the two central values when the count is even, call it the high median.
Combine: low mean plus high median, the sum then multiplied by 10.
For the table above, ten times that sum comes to 234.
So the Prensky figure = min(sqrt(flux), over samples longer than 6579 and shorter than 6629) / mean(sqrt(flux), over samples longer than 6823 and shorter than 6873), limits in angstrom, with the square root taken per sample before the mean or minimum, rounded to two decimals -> 0.58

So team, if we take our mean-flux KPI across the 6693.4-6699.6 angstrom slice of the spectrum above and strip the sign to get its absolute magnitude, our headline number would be 11.3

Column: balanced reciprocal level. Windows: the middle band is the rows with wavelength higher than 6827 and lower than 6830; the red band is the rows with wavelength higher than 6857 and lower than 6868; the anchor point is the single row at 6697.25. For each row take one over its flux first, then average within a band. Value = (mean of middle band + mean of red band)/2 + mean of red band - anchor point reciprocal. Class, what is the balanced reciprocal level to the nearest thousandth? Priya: 0.083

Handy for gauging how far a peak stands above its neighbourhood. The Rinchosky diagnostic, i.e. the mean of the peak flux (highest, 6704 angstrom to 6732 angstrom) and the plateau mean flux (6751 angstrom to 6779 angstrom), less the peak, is -13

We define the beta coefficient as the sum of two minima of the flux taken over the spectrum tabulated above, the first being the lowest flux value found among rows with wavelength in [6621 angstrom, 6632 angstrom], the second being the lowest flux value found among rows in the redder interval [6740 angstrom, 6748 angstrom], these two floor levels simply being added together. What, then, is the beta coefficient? 21.0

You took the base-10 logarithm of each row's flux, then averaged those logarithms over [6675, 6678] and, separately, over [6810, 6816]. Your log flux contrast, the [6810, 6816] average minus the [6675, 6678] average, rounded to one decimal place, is 0.0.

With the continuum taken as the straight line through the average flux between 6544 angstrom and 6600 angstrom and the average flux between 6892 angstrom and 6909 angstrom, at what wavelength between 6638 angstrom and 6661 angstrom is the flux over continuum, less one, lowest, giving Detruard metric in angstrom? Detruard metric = 6651.15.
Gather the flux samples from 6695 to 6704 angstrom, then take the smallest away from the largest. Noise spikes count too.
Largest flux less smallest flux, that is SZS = 2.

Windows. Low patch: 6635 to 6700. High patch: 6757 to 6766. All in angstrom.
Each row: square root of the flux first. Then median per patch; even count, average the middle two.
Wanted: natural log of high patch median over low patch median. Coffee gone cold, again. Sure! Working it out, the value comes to -0.06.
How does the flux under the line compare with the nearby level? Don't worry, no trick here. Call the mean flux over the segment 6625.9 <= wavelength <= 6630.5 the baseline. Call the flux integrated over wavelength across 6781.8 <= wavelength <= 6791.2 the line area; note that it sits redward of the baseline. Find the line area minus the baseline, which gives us 90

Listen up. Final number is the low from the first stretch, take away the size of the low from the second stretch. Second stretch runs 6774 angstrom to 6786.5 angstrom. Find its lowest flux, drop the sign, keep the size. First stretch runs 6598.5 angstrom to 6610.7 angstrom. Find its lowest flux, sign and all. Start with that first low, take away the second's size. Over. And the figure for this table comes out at -6.4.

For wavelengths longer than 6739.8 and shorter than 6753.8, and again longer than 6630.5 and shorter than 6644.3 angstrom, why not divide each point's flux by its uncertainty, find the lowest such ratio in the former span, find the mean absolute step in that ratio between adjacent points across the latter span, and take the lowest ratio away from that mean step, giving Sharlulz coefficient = -2.3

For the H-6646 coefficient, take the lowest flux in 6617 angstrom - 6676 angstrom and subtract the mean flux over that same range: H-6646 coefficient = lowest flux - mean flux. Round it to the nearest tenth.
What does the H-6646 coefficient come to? -5.1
